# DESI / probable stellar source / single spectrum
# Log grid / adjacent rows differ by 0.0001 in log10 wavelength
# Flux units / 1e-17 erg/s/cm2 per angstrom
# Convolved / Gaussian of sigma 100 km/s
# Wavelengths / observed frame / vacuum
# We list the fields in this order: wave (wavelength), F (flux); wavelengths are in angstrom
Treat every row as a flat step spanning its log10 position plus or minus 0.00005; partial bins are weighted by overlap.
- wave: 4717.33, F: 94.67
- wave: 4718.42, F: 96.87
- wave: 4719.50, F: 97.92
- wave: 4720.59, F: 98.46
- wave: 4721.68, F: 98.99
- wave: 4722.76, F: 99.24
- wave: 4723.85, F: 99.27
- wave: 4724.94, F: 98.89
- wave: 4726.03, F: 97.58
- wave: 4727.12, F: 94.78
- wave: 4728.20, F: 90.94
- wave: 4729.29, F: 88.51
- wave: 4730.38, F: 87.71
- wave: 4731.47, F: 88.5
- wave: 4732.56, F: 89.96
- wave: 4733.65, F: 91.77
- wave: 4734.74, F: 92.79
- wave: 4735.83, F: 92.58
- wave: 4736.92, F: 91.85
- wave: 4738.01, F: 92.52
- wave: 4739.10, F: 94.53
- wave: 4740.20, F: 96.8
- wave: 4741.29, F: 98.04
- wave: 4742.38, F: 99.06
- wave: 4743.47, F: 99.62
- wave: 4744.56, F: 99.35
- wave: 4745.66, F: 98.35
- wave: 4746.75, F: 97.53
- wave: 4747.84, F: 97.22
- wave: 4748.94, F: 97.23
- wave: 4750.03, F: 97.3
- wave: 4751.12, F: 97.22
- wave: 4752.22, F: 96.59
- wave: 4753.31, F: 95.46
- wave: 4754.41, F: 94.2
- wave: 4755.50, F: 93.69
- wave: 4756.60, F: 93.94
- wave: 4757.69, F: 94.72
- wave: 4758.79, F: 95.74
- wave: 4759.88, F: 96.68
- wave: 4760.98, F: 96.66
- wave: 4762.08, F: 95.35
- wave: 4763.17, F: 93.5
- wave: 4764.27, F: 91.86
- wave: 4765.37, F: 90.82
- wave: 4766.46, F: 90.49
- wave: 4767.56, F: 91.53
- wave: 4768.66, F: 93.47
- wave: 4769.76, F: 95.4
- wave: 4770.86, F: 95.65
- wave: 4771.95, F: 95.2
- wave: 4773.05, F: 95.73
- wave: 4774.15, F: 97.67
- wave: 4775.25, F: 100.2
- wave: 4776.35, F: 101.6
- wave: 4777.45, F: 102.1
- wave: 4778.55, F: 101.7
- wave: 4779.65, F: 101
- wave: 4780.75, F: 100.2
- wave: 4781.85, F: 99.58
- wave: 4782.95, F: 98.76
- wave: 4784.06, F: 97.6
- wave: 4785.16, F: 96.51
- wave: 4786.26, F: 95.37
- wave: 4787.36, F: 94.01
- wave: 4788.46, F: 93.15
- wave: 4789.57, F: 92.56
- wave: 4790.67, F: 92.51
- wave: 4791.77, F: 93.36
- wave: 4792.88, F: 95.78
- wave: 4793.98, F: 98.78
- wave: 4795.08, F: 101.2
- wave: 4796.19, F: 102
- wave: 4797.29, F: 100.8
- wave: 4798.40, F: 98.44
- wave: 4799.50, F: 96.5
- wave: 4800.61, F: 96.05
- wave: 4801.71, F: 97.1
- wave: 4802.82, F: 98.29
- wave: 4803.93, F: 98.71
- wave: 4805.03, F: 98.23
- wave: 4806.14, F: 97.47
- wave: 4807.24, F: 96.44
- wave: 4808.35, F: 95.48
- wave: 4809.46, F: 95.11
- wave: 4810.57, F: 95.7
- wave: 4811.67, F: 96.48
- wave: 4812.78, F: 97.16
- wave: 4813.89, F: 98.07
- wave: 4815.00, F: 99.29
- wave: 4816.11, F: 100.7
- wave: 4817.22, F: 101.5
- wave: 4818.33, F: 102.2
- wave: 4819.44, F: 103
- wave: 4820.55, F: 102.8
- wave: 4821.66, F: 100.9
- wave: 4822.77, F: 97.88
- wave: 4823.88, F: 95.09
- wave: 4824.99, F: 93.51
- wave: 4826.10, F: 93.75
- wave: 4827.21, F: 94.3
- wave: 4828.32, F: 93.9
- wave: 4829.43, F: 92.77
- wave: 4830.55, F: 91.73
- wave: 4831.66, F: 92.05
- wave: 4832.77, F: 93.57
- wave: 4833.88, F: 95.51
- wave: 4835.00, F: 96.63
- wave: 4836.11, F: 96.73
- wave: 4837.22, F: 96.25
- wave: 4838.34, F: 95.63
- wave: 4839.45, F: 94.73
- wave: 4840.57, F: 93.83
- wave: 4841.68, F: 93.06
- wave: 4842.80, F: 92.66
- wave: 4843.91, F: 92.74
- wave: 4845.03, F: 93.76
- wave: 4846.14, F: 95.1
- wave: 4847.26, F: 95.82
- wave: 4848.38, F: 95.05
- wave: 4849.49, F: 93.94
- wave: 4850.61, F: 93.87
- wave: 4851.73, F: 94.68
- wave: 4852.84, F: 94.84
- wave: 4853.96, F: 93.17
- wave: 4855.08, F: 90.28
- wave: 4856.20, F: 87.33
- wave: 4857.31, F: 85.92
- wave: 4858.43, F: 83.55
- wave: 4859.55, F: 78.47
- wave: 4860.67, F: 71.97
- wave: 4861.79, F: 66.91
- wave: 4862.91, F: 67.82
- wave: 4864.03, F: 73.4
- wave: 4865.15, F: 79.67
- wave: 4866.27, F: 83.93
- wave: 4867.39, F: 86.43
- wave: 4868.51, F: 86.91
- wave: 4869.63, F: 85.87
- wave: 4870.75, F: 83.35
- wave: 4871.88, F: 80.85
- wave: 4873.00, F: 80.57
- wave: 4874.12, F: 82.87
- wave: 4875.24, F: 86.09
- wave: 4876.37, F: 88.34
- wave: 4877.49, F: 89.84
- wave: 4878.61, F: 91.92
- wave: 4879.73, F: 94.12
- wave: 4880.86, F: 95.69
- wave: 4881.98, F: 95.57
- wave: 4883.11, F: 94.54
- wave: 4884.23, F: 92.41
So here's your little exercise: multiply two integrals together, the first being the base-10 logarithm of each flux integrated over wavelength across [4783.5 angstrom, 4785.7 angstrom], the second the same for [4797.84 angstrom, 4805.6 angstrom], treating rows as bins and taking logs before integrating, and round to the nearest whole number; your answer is 67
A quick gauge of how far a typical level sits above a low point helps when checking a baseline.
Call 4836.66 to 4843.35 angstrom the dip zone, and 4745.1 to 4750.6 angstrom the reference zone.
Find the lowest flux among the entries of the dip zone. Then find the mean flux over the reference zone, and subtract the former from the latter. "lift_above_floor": 4.9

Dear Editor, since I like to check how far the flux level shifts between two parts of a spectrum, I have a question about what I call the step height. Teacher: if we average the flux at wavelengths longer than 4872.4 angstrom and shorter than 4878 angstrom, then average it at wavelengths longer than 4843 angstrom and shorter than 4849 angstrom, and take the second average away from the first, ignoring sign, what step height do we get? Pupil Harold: 9.0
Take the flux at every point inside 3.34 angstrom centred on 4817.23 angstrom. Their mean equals 101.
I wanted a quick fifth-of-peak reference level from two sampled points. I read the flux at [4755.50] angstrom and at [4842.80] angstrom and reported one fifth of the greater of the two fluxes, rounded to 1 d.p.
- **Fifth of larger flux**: 18.7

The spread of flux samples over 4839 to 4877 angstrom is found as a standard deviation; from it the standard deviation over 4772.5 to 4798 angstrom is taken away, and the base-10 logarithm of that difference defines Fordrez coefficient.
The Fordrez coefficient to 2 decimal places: 0.68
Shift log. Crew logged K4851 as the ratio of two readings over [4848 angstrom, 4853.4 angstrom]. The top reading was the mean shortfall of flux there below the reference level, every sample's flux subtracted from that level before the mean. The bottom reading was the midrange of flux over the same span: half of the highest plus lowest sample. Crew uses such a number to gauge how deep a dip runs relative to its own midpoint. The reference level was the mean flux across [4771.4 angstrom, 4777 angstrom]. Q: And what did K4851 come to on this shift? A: 0.04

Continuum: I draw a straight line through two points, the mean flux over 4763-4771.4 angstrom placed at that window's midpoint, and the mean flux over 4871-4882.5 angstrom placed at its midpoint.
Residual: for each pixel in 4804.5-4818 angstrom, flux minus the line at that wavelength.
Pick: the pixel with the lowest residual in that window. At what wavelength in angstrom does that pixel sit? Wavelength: 4809.46 angstrom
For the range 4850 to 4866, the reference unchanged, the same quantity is 4861.79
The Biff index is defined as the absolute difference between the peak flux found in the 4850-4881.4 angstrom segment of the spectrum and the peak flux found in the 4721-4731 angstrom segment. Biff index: 4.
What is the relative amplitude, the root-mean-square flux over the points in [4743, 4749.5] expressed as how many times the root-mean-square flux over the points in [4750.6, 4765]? 1.03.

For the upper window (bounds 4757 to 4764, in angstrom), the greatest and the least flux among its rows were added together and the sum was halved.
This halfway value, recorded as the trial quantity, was 95.1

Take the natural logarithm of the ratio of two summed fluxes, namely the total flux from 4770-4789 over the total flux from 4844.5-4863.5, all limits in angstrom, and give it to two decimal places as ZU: 0.12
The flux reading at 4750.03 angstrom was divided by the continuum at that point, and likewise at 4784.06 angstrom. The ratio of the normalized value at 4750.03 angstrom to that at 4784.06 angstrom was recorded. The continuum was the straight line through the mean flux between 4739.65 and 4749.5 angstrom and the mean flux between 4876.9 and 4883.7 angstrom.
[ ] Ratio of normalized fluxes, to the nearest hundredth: 0.99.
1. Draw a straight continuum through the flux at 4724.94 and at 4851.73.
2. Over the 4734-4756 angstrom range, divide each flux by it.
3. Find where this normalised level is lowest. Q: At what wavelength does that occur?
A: 4736.92 angstrom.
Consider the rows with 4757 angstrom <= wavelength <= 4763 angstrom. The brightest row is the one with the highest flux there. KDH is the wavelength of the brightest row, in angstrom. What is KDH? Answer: 4759.88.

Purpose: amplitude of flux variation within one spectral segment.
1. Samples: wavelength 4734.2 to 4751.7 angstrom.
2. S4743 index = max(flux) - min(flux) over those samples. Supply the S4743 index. 7.8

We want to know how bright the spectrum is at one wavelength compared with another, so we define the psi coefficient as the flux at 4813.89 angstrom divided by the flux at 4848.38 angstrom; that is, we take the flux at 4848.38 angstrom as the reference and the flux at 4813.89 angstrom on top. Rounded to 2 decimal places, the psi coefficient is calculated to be 1.03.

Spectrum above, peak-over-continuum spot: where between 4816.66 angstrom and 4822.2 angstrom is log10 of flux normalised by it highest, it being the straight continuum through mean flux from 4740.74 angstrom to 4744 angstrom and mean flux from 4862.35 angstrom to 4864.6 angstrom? 4820.55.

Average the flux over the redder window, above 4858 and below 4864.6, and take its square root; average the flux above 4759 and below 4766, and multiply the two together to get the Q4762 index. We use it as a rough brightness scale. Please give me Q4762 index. 808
